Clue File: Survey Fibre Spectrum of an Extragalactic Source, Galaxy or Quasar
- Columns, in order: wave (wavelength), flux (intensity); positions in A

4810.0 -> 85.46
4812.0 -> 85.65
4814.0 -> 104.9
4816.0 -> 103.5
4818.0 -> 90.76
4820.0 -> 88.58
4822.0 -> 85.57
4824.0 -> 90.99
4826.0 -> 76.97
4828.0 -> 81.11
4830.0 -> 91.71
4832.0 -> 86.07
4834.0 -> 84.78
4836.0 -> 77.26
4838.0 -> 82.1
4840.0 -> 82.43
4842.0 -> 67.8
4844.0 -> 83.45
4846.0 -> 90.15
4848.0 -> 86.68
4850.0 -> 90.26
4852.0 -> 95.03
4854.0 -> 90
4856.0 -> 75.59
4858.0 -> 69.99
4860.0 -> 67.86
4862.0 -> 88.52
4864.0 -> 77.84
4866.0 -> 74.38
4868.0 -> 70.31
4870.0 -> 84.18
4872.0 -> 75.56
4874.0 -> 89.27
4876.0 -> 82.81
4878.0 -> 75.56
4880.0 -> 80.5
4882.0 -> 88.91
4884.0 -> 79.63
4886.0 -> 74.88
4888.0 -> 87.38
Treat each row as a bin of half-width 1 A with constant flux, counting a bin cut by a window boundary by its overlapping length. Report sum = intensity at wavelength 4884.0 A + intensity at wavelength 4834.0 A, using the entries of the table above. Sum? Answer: 164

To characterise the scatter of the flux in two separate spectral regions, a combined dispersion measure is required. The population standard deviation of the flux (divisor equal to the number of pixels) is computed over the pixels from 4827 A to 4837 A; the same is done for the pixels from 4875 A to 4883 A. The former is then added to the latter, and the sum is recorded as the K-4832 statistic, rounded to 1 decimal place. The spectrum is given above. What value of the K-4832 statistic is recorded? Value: 9.7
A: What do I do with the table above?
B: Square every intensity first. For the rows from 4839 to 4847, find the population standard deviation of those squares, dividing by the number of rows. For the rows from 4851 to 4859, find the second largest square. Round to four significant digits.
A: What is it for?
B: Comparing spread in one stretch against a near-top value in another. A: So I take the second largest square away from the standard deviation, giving -6824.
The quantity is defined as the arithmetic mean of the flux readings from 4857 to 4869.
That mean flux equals 74.8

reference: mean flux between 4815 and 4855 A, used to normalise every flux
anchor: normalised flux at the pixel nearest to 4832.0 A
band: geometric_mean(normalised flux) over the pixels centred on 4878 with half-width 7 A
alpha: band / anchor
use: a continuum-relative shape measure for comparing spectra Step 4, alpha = 0.95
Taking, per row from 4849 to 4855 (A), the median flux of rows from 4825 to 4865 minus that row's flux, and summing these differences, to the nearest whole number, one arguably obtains -26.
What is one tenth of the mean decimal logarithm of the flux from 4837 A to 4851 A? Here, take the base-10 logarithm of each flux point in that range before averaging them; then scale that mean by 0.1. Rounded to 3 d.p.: 0.192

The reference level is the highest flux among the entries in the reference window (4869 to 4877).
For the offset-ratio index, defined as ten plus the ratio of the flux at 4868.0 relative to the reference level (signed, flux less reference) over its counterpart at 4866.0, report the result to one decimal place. 11.3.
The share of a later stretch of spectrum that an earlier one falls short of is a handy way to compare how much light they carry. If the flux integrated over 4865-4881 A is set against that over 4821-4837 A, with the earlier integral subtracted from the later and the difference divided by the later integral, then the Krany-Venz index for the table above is -0.07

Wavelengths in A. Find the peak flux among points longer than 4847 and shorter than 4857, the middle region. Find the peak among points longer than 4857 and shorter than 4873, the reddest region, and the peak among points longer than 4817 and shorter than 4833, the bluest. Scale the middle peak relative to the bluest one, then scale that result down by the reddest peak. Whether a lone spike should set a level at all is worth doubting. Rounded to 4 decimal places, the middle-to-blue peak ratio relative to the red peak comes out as 0.0117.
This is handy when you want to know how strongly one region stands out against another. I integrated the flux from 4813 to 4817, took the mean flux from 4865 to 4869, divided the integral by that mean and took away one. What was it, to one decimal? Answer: 4.8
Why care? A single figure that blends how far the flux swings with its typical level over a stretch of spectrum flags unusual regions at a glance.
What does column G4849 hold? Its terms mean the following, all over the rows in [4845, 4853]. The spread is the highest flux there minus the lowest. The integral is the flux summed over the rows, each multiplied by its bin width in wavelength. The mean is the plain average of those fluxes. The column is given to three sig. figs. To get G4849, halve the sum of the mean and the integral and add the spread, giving 416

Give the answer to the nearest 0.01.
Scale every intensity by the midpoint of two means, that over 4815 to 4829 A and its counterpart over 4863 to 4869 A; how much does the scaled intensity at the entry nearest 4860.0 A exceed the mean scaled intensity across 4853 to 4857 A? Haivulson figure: -0.18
